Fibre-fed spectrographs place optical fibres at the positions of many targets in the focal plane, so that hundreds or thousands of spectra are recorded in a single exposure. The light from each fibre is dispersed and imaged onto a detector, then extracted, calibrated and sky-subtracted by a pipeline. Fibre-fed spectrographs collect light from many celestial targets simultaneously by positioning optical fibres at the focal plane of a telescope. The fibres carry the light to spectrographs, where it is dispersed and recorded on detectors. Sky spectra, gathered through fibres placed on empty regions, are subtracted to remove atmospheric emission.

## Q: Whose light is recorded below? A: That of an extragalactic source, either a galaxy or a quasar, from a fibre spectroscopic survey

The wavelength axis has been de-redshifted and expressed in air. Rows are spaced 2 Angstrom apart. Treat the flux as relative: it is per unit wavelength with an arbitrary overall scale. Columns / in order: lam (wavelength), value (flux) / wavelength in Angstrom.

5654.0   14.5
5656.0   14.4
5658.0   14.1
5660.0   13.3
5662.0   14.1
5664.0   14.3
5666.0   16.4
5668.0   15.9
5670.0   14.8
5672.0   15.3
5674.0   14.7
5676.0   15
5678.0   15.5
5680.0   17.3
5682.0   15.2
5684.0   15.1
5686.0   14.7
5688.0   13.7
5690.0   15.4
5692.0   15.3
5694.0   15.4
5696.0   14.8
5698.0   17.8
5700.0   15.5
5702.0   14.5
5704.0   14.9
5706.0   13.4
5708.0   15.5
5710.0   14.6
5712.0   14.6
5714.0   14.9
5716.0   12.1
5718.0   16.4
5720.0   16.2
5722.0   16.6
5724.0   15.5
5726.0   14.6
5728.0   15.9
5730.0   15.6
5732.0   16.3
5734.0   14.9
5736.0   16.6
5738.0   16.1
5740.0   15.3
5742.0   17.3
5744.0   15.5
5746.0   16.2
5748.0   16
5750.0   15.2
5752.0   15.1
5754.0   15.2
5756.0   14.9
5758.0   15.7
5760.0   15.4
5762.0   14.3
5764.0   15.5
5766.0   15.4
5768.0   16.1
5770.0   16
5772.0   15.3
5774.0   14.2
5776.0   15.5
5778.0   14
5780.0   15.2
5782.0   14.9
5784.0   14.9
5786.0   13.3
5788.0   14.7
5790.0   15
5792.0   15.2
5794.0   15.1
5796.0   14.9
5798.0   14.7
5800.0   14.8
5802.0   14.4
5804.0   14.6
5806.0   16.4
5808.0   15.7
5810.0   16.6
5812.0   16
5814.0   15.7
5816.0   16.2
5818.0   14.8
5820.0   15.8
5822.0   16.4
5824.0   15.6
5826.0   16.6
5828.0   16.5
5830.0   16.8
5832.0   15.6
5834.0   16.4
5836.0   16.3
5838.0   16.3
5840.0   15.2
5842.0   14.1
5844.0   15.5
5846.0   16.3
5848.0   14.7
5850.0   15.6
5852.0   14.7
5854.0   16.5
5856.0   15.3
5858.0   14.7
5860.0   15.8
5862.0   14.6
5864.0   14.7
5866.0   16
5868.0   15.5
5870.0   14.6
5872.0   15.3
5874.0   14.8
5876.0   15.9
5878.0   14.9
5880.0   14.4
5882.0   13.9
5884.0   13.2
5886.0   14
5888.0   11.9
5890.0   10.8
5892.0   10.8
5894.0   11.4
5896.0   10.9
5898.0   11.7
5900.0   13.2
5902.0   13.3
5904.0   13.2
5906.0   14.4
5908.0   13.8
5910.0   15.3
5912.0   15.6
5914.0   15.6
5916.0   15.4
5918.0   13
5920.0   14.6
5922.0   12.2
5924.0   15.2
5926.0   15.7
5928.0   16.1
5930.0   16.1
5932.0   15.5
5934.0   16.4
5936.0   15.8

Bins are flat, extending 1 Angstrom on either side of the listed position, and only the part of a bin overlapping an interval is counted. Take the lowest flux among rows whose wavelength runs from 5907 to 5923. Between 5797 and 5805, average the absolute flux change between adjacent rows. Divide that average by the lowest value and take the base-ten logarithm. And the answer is -1.72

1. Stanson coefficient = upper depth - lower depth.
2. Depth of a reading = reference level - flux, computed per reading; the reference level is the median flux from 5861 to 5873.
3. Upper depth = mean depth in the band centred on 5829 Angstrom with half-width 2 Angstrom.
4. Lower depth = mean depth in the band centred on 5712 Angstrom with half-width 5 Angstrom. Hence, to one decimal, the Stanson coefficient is -2.3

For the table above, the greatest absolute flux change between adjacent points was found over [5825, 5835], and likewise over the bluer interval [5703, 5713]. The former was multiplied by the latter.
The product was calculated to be 2.52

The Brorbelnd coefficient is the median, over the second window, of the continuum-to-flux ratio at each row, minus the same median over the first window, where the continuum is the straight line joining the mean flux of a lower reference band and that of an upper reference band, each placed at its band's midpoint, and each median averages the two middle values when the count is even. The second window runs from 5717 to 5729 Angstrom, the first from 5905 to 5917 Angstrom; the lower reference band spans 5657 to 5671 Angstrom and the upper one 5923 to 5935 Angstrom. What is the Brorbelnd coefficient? -0.10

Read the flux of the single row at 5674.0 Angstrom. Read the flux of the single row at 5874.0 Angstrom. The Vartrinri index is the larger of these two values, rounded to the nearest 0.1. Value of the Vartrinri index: 14.8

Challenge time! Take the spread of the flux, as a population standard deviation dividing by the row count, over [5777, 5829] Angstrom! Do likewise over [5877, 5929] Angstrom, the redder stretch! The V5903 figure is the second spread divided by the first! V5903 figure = 2.0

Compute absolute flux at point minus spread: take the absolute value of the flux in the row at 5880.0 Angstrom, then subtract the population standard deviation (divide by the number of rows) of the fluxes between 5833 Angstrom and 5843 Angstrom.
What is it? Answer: 13.5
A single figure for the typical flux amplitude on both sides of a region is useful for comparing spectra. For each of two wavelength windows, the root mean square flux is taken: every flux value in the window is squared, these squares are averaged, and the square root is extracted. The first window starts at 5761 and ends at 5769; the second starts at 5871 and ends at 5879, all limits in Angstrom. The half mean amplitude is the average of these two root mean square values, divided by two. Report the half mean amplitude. 7.6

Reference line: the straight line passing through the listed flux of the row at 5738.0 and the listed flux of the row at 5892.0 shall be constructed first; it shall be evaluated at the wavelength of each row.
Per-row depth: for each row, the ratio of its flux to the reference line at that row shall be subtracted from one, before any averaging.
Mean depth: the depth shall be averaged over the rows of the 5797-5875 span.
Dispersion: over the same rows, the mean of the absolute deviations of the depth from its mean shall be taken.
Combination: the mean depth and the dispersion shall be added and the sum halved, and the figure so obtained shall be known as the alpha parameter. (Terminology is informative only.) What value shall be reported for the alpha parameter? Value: -0.08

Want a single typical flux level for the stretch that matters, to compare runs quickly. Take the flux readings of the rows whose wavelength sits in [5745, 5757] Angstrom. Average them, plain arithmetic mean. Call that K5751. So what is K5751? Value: 15.4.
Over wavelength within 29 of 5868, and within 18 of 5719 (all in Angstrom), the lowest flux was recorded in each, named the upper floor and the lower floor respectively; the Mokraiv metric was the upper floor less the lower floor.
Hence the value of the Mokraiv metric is -1.3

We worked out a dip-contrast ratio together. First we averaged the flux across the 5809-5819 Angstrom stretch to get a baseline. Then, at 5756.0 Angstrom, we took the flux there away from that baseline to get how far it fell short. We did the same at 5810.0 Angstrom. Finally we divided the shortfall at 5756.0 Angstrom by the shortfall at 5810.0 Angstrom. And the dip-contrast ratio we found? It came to -1.3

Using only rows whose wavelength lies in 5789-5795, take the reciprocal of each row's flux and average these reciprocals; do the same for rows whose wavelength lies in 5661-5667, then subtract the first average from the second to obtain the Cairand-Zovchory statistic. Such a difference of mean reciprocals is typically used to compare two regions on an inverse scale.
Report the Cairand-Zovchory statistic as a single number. 0.0010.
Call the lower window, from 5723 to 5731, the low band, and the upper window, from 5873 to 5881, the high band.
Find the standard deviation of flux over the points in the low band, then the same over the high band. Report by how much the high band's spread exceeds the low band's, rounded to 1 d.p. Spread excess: 0.1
